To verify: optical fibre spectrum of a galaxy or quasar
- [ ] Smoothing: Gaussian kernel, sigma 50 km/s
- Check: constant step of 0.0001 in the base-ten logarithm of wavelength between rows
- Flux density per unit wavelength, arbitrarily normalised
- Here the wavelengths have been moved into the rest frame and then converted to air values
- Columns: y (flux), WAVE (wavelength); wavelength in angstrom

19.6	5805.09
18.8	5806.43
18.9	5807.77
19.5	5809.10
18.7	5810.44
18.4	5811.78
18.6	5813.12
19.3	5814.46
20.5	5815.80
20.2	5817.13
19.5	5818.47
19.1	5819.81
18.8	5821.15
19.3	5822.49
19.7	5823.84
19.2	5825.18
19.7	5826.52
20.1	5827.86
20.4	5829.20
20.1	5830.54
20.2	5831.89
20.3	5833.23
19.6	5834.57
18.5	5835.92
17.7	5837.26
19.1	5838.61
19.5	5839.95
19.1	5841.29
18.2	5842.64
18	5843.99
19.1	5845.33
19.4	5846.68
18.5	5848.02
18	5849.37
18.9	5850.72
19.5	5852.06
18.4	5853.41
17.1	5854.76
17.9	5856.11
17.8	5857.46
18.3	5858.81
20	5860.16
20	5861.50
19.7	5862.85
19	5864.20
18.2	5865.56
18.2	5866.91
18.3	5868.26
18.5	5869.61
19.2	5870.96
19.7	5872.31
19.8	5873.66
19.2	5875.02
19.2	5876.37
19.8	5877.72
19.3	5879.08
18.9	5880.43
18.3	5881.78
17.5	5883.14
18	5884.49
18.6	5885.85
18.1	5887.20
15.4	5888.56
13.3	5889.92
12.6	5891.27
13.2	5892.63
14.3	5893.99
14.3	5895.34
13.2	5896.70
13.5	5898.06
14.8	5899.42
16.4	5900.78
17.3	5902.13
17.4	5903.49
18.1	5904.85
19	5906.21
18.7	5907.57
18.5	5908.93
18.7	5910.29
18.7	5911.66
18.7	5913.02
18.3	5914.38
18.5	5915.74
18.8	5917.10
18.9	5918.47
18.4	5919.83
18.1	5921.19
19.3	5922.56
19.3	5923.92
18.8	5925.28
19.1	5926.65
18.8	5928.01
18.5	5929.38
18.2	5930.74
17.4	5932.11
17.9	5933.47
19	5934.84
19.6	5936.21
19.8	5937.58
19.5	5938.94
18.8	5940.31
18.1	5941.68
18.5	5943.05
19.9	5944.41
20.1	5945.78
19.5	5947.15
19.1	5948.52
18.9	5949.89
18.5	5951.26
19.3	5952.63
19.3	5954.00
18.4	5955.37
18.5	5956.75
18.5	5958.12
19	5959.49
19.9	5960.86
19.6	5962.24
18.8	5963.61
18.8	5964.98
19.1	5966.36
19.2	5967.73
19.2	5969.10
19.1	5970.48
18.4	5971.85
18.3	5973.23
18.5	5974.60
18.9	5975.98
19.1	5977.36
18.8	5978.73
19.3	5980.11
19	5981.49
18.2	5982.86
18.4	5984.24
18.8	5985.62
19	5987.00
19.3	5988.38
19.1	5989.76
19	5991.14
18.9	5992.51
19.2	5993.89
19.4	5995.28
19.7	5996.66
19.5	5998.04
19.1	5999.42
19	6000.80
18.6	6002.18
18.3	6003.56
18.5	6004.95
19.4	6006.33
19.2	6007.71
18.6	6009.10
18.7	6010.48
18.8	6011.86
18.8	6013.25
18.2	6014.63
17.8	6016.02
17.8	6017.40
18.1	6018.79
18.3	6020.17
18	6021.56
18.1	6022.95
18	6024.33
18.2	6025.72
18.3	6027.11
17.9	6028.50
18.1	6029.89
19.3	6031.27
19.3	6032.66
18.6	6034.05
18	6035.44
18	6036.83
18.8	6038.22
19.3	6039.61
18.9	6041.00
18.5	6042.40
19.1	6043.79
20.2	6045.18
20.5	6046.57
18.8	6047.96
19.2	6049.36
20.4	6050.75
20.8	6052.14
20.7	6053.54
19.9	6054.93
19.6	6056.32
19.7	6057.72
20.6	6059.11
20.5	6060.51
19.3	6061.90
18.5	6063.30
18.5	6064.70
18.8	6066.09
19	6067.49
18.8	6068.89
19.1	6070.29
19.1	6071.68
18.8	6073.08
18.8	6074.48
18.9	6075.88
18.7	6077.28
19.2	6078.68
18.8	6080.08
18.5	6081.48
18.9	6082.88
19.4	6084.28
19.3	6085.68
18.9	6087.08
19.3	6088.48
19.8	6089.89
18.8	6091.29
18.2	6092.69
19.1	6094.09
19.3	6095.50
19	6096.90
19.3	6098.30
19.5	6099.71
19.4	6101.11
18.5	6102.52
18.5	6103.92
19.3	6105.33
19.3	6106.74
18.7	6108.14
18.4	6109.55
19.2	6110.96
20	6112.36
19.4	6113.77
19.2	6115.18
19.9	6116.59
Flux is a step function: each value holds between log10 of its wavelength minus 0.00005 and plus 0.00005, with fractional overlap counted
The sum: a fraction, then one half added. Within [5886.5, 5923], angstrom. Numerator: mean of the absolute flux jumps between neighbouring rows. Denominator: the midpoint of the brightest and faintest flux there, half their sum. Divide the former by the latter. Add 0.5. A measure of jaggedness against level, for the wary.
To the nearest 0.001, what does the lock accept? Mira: 0.543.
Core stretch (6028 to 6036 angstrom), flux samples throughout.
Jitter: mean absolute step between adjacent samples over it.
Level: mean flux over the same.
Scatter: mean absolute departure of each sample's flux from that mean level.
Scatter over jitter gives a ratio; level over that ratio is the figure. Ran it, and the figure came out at 18.8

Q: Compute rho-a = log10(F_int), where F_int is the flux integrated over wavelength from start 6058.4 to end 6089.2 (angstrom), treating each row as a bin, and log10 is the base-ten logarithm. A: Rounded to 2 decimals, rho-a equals 2.77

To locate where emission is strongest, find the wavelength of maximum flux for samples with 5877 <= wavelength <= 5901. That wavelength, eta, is 5877.72 angstrom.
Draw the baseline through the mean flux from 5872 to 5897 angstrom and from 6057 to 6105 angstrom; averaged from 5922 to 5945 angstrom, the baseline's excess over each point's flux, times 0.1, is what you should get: -0.13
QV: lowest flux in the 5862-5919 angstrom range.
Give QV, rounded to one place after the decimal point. 12.6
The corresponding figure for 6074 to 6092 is 18.5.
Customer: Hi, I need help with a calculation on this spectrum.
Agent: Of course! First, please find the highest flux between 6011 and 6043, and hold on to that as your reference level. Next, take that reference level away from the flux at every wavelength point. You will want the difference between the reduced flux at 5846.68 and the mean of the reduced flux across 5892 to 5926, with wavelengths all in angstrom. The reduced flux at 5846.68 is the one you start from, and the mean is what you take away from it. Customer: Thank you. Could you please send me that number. 2.1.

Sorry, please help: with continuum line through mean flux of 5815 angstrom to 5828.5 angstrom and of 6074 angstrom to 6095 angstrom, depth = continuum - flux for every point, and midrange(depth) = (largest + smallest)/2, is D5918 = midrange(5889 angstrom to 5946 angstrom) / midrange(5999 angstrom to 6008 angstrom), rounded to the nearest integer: 10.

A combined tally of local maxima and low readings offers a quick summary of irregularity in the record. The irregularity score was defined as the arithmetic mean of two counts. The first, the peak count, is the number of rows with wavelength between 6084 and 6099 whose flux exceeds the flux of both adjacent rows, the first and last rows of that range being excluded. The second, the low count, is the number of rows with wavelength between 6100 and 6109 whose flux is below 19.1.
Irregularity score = 2.5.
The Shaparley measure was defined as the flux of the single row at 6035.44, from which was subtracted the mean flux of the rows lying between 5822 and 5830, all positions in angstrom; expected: -1.7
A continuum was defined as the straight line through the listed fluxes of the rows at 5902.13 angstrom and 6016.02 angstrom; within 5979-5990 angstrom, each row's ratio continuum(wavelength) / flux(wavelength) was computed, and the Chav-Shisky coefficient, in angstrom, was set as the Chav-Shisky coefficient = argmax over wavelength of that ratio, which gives 5982.86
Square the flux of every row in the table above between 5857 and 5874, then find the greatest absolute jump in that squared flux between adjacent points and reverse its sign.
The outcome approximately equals -65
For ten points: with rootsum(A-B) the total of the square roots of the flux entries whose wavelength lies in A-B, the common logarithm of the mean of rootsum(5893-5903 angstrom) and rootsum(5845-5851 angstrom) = 1.39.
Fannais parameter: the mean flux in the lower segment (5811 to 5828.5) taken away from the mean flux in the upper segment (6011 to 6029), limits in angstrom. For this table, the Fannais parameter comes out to -1.2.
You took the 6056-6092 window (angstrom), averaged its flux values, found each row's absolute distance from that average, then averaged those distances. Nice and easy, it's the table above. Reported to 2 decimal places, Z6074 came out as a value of 0.41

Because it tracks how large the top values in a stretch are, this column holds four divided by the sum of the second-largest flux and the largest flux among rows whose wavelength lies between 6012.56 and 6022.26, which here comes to 0.108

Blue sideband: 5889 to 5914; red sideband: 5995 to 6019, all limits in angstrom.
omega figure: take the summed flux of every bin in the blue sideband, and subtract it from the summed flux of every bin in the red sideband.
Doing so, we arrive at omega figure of 47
